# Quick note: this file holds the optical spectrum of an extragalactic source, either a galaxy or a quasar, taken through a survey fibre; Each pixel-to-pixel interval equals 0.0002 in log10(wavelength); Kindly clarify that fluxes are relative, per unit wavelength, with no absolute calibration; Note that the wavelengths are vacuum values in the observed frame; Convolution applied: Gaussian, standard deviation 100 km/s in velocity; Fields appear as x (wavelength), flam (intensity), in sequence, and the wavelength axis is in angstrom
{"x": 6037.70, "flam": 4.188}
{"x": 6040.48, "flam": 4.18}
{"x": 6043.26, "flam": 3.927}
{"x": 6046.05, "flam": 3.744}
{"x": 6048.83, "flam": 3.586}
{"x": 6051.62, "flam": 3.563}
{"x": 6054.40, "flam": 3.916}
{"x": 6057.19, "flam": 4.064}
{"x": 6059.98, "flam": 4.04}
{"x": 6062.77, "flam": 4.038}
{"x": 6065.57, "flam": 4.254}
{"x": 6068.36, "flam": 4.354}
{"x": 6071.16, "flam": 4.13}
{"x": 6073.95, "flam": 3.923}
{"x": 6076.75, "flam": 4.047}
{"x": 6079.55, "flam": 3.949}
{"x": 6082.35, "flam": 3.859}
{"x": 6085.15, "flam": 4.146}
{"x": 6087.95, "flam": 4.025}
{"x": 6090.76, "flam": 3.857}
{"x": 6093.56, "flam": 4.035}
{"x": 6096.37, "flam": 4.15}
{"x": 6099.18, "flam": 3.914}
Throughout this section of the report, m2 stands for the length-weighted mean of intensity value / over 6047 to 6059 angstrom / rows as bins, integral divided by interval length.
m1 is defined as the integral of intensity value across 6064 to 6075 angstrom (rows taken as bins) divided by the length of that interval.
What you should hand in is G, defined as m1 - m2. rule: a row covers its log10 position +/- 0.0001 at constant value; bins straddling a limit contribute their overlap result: 0.4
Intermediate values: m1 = 4.17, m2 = 3.8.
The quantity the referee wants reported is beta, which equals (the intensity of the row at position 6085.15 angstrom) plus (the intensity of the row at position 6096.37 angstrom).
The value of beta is 8.30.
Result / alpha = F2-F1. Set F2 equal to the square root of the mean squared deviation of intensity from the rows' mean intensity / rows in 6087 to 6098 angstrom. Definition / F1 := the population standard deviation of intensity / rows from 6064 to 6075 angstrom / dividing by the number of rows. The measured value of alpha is -0.06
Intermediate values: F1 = 0.16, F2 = 0.10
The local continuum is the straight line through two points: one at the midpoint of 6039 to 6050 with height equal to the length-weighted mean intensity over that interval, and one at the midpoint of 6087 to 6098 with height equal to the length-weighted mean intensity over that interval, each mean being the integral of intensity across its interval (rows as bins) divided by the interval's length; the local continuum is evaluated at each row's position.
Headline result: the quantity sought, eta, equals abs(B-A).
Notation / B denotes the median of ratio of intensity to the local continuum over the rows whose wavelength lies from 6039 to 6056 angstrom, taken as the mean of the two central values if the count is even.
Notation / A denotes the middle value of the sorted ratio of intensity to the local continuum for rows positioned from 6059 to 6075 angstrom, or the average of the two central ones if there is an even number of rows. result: 0.053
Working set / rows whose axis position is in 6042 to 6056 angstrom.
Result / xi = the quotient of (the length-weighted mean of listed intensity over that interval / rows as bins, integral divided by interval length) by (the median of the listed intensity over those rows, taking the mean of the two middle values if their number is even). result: 1.002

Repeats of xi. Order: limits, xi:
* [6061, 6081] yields 1.012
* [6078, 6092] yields 1.005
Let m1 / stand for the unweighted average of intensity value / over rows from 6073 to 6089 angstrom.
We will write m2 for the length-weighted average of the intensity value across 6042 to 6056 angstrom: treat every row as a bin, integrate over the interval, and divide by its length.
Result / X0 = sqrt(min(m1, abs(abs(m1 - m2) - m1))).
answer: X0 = 1.94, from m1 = 3.99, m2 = 3.75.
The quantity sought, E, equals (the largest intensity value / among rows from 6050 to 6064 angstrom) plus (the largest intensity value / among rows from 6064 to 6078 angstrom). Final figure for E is 8.42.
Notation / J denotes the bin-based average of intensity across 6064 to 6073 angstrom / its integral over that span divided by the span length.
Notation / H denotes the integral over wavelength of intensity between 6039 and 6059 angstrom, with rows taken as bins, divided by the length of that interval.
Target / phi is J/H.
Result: 1.09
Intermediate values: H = 3.86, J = 4.23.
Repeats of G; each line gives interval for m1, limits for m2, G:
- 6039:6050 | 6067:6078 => -0.2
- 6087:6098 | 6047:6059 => 0.2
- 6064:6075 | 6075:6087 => 0.2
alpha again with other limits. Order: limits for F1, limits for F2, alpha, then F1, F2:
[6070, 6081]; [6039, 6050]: 0.14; 0.08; 0.22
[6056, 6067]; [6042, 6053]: 0.06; 0.09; 0.15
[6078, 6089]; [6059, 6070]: 0.03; 0.11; 0.14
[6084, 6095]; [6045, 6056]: 0.04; 0.10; 0.14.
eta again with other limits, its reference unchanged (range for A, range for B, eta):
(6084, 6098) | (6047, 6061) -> 0.002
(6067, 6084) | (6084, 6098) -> 0.001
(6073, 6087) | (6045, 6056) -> 0.048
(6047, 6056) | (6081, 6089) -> 0.083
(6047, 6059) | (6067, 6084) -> 0.043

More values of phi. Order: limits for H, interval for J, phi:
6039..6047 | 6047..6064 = 0.98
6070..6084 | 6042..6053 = 0.93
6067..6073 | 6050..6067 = 0.94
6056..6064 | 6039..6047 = 0.98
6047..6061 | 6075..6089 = 1.05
